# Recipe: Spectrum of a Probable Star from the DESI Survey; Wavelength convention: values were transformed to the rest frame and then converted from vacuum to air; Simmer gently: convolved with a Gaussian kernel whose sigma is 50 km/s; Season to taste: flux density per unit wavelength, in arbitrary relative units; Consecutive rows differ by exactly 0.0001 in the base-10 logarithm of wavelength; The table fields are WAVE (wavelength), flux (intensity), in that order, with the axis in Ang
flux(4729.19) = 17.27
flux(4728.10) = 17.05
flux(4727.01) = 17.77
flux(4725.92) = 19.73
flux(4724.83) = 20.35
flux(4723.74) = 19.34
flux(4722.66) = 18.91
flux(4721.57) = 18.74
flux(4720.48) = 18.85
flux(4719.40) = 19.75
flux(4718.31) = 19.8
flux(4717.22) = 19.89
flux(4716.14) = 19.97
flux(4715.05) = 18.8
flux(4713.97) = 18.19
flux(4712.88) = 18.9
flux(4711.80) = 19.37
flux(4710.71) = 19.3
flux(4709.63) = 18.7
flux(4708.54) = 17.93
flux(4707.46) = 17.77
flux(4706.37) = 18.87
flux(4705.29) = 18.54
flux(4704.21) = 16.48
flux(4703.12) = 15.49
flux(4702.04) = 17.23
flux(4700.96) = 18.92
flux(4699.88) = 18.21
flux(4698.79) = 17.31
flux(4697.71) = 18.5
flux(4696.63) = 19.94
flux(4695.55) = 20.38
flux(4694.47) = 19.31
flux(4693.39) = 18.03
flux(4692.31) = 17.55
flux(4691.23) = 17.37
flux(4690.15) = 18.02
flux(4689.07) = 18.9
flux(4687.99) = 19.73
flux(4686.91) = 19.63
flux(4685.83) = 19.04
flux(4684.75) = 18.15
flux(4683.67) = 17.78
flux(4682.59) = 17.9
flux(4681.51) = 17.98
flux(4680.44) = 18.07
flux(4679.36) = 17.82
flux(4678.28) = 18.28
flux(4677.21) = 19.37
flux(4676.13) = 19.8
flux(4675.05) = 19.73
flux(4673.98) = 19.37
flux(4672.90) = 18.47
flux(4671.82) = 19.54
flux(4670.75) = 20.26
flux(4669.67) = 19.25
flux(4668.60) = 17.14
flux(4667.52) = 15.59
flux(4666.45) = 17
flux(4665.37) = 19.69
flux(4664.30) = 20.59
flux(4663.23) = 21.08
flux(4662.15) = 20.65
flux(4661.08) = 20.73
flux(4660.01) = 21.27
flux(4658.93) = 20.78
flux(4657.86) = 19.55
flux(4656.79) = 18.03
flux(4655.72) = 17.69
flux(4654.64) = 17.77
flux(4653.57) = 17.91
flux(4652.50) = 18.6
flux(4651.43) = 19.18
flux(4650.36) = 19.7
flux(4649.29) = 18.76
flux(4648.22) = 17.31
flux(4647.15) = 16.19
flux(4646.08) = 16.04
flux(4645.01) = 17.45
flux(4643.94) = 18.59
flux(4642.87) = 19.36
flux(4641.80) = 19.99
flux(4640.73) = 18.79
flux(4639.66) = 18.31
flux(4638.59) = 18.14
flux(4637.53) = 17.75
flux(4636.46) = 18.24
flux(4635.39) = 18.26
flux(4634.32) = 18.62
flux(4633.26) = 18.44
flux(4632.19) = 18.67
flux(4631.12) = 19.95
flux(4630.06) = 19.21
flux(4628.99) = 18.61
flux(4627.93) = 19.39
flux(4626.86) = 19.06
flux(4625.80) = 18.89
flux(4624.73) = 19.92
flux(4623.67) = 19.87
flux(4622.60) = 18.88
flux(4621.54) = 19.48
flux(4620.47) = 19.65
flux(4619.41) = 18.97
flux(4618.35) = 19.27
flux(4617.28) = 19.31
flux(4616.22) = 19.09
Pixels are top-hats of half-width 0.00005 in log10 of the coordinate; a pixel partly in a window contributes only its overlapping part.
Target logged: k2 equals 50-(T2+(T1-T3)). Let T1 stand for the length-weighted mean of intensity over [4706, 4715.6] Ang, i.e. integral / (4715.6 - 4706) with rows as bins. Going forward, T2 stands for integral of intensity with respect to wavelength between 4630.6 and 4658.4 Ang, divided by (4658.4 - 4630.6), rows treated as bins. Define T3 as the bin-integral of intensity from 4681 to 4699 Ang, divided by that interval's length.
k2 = 31.6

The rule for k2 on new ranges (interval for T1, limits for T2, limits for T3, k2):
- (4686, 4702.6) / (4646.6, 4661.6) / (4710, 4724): 31.8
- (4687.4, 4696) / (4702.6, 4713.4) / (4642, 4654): 31.4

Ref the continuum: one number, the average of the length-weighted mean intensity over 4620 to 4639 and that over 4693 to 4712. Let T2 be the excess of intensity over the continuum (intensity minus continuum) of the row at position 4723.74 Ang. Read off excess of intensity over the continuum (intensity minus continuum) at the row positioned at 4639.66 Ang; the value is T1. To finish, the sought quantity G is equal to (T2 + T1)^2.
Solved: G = 0.1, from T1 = -0.3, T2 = 0.7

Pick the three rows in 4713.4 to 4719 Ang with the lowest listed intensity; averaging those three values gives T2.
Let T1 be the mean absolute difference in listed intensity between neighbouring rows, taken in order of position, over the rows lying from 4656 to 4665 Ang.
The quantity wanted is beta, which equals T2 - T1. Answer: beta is 18.2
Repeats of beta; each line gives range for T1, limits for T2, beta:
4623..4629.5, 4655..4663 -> 18.0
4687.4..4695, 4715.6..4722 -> 18.4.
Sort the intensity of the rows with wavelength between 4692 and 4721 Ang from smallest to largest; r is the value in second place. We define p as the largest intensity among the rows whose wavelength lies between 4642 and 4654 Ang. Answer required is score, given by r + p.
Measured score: 36.2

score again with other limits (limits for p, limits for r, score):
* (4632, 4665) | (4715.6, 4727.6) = 40.0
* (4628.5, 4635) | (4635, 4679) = 36.0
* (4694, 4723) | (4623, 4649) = 36.6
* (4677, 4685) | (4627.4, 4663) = 35.6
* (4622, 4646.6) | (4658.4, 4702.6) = 37.0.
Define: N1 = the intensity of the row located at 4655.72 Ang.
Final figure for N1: 17.69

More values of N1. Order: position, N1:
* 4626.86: 19.06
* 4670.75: 20.26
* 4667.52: 15.59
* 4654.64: 17.77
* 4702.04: 17.23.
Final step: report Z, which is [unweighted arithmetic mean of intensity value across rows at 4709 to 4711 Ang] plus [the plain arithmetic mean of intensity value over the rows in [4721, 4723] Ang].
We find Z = 38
